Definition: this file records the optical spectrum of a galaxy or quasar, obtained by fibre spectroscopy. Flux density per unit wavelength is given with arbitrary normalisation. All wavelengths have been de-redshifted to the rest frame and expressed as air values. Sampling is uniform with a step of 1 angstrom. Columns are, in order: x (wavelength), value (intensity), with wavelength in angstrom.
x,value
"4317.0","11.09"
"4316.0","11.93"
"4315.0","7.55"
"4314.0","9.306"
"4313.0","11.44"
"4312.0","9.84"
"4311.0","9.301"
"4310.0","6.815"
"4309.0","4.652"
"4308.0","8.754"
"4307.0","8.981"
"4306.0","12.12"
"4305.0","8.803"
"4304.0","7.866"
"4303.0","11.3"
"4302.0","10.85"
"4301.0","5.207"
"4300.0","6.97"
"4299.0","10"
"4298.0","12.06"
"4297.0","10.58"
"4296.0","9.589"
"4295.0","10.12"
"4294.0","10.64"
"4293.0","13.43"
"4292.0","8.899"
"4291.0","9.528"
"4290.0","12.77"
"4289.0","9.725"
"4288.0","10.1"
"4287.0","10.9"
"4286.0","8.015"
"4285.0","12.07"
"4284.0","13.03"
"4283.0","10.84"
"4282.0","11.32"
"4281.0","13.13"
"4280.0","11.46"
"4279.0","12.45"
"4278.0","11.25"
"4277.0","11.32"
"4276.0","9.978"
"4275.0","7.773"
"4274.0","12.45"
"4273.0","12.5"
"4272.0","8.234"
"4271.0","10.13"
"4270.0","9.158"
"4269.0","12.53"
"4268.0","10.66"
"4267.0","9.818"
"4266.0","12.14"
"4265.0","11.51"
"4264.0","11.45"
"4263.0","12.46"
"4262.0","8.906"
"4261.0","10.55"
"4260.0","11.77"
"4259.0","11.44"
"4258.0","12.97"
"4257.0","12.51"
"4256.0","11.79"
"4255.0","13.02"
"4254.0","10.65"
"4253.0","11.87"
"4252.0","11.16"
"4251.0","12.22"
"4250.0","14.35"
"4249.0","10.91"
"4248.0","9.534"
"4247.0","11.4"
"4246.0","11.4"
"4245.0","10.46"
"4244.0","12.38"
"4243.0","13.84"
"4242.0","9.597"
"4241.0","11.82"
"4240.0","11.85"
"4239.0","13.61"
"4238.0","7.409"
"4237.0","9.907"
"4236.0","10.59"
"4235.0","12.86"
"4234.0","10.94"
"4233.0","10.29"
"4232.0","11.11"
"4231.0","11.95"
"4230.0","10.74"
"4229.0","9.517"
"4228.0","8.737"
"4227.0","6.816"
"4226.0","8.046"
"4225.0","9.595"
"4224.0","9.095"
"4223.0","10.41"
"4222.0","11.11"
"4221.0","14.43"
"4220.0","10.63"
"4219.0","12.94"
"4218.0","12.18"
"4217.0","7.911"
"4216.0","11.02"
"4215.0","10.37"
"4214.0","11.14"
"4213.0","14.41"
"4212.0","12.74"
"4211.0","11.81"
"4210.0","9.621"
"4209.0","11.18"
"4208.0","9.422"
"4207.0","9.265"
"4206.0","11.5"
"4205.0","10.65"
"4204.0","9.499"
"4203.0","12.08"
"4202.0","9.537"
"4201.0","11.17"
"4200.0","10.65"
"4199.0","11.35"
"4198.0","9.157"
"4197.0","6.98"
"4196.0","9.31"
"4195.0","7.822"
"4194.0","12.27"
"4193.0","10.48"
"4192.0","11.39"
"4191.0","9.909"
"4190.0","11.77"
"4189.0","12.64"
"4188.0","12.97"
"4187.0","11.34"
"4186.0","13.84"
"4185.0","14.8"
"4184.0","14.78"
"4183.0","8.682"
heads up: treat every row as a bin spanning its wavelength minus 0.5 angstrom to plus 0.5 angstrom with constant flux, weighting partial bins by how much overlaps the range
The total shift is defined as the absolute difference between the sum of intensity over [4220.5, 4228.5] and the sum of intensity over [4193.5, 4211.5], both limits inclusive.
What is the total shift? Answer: 105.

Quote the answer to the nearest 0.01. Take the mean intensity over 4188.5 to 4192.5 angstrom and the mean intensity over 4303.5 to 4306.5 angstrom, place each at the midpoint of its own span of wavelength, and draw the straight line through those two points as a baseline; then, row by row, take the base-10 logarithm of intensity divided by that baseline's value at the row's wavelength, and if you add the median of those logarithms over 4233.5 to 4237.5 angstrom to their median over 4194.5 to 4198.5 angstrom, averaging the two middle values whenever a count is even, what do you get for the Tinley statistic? -0.12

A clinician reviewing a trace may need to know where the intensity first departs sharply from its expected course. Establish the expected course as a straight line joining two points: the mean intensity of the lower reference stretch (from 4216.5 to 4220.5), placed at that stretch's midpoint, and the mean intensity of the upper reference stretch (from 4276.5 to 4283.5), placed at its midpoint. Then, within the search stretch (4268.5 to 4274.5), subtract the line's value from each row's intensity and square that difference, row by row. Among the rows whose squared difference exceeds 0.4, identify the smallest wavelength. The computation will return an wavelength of 4269.0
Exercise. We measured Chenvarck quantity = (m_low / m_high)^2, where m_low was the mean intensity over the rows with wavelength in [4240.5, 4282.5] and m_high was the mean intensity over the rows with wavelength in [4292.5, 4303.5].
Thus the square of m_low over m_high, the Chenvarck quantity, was 1.27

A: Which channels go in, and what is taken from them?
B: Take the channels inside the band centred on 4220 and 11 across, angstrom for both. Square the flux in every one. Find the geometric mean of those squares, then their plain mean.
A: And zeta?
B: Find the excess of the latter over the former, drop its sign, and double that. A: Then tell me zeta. 11.8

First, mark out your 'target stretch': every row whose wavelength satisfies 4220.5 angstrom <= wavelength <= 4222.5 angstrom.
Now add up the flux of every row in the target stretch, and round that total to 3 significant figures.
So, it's 25.5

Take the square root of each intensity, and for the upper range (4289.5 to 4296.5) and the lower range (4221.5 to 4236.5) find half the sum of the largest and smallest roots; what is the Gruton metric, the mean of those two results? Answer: 3.21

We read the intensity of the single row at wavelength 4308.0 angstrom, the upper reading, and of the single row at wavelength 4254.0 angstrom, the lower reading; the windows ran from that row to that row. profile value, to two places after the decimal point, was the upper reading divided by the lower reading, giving 0.82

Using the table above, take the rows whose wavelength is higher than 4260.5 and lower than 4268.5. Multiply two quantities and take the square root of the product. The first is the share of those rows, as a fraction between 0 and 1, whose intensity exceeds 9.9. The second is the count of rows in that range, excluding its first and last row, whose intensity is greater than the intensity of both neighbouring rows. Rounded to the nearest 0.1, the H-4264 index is 1.2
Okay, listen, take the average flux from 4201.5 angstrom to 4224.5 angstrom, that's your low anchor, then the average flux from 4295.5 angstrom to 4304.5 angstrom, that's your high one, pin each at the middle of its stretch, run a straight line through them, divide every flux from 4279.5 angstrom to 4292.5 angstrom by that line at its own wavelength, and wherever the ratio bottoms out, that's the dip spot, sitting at 4286.0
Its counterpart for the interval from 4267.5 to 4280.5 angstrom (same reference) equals 4275.0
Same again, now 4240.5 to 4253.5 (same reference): 4242.0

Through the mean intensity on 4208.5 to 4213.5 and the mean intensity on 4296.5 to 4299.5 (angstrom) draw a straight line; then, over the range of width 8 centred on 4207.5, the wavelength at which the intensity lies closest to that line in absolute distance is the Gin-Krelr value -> 4211.0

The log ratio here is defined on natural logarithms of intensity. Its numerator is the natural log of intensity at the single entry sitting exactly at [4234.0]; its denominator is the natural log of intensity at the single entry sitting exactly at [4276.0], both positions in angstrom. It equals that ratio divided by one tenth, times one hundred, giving 1040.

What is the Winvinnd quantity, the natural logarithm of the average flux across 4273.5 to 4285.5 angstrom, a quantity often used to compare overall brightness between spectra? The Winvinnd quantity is 2.44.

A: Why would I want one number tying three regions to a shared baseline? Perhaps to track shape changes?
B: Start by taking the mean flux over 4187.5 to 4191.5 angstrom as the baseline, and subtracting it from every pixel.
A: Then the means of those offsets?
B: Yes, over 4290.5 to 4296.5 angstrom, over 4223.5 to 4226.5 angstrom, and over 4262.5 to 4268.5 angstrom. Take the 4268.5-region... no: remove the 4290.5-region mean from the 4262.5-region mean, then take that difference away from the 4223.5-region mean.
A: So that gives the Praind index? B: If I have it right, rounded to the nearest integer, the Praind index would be -4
